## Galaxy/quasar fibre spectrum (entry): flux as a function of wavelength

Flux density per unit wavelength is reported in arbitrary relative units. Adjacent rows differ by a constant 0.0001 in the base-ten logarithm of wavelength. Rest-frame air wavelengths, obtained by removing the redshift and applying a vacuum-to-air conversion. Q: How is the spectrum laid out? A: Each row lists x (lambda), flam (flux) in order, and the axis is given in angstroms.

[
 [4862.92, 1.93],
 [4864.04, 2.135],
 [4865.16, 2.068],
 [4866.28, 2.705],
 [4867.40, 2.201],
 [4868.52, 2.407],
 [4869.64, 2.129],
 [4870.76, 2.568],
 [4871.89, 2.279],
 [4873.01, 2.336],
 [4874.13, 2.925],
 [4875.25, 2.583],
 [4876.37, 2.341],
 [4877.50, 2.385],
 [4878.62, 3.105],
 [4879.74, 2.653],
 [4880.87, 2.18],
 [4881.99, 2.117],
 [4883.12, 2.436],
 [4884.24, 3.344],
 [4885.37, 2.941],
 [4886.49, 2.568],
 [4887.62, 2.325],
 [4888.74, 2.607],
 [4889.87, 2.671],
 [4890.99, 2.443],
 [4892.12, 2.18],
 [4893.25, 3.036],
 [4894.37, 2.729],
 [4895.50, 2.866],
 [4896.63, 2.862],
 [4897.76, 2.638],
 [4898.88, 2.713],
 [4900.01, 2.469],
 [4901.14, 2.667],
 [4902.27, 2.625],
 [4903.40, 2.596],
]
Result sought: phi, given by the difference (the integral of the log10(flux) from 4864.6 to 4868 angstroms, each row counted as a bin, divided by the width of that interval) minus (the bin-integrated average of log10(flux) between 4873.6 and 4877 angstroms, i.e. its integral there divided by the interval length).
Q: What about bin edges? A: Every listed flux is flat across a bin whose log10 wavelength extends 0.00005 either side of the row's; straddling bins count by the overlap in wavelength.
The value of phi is -0.051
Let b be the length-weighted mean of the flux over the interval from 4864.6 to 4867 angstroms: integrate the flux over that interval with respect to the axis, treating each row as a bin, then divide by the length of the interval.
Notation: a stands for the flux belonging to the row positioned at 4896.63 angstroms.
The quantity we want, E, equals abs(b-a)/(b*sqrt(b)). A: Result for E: 0.133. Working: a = 2.862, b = 2.38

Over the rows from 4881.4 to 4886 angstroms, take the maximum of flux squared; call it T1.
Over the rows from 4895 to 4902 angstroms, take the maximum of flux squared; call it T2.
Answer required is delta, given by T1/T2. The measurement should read 1.4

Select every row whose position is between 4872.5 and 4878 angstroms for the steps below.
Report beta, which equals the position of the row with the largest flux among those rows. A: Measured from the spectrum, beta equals 4874.13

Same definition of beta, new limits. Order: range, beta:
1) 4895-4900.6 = 4895.50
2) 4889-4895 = 4893.25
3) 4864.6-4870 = 4866.28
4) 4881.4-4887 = 4884.24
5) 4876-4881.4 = 4878.62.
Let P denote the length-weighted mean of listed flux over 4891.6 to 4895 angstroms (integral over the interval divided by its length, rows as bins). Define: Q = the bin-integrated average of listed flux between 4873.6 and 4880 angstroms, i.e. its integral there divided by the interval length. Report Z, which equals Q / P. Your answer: 1.00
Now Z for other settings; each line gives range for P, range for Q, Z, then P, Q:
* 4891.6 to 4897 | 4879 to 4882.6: 0.86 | 2.73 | 2.35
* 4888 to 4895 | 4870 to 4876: 0.97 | 2.61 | 2.52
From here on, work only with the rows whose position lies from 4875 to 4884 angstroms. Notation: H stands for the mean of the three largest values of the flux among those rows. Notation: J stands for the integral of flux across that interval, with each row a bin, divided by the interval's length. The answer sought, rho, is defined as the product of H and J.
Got 6.96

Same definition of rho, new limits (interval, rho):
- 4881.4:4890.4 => 7.83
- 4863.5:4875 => 6.51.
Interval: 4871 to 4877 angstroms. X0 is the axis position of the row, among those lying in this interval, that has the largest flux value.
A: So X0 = 4874.13 angstroms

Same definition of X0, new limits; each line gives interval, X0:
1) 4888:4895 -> 4893.25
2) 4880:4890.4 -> 4884.24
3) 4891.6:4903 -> 4893.25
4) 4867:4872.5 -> 4870.76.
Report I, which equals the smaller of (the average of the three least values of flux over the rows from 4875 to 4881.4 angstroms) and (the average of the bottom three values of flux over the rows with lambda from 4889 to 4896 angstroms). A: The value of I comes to 2.30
